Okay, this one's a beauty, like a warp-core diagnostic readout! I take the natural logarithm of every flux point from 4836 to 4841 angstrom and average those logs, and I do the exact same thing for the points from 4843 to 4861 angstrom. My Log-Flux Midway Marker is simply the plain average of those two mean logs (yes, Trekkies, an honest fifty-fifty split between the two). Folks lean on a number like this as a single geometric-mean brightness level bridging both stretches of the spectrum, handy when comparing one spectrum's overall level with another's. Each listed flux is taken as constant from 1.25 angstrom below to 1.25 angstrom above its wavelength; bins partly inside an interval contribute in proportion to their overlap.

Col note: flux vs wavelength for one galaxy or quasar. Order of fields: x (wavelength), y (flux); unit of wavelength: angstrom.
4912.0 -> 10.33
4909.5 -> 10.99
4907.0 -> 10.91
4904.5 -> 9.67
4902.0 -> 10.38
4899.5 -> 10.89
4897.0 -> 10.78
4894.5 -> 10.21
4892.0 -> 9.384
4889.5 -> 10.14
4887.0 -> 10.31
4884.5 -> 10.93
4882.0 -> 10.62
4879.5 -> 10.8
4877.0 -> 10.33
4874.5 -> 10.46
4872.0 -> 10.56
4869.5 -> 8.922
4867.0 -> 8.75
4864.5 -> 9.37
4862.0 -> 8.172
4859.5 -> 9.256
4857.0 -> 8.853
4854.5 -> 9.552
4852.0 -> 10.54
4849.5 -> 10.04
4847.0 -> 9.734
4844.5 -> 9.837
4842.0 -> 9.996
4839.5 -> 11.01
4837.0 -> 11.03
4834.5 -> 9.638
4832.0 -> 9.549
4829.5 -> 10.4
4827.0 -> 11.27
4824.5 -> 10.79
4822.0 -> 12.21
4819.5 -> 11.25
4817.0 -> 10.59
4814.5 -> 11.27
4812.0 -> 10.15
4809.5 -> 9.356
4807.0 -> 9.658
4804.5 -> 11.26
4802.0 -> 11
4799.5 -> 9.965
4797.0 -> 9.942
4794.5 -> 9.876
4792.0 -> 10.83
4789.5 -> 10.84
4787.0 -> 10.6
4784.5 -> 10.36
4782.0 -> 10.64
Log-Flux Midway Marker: 2.33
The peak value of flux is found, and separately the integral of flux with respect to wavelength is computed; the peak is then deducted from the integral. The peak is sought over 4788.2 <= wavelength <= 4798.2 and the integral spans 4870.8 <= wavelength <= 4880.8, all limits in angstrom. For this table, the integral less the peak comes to 95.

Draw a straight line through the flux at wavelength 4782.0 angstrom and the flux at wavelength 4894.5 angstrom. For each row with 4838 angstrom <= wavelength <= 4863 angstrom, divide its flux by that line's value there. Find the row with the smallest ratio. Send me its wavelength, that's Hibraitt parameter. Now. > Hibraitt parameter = 4862.0 angstrom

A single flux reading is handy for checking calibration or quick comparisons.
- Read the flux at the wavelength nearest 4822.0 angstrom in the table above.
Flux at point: 12.21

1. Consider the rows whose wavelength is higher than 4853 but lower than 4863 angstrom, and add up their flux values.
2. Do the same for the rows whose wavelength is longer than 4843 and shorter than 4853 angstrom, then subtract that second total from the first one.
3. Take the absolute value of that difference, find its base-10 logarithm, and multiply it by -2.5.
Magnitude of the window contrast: -1.6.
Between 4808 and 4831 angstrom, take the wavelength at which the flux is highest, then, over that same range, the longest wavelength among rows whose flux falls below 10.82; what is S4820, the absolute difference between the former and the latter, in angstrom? 7.5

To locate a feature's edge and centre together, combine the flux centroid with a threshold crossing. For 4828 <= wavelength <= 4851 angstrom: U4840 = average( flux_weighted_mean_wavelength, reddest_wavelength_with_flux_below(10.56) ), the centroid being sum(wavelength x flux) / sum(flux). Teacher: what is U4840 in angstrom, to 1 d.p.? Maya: 4844.5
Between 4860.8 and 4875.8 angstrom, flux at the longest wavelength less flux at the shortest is 2.3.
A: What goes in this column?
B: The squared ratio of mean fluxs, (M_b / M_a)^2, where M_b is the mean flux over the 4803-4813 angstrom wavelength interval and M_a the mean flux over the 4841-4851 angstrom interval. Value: 1.04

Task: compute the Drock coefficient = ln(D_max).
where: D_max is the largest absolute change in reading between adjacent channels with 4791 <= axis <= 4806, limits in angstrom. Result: 0.0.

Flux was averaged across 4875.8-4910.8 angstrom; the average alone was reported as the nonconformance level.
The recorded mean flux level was 10.5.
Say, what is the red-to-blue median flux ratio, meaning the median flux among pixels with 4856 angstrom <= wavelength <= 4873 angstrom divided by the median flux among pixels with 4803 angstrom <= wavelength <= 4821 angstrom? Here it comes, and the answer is 0.84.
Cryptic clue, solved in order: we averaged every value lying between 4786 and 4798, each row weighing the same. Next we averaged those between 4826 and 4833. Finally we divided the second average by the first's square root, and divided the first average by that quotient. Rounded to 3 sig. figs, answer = 3.23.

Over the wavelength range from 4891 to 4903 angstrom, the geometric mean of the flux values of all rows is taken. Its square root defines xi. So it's 3.21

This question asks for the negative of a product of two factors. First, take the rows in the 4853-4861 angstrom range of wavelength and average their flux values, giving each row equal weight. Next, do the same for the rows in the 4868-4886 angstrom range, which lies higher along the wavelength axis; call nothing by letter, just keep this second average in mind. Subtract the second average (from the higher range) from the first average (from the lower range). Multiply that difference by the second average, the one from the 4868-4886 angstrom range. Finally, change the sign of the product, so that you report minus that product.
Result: 12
